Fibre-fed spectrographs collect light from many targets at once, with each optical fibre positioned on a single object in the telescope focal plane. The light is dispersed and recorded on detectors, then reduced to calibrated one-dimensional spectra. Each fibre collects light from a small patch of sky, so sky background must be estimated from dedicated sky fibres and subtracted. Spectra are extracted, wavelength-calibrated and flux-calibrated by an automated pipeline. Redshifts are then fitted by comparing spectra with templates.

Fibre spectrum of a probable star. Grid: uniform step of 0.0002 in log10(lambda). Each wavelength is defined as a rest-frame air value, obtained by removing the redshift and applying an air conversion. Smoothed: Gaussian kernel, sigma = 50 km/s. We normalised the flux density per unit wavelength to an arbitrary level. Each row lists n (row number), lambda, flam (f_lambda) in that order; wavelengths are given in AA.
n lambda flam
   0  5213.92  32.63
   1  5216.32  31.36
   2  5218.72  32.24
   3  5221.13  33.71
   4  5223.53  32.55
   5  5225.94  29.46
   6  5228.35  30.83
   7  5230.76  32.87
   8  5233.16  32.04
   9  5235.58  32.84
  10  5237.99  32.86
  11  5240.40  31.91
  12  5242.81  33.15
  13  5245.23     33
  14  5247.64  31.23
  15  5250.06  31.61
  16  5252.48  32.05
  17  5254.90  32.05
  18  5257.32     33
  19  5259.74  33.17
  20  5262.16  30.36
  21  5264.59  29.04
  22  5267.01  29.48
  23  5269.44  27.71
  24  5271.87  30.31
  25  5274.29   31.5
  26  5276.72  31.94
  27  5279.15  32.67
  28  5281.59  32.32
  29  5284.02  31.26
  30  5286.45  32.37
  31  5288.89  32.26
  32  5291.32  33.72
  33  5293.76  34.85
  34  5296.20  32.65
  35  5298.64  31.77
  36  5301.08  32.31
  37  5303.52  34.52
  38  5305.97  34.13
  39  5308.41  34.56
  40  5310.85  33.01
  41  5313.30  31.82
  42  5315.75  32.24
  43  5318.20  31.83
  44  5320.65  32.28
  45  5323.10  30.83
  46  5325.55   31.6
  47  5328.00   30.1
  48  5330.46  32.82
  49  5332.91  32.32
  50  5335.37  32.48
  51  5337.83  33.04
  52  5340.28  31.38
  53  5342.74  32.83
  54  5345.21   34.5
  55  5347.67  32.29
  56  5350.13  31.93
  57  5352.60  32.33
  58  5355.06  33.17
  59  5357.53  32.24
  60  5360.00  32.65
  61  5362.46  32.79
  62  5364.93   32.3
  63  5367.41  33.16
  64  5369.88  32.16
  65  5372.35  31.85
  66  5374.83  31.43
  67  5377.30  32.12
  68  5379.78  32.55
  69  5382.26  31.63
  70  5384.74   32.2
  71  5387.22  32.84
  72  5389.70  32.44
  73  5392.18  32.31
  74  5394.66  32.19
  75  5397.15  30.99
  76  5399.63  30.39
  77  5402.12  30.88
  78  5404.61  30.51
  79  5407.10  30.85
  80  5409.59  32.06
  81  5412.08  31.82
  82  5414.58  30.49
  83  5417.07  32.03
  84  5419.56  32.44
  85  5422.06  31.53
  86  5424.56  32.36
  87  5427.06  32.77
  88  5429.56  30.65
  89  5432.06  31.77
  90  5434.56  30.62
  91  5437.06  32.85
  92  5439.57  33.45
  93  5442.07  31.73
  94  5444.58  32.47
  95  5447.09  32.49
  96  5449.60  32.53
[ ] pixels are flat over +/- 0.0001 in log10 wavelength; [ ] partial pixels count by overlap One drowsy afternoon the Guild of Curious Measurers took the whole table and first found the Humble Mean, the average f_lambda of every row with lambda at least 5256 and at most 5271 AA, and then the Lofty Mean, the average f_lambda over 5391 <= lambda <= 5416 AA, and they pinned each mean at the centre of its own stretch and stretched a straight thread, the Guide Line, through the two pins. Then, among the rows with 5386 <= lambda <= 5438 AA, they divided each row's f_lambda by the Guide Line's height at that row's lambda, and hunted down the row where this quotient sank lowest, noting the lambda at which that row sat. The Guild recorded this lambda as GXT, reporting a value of 5399.63 AA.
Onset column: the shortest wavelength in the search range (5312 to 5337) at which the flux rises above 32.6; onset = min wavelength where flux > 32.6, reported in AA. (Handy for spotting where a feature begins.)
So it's 5330.46 AA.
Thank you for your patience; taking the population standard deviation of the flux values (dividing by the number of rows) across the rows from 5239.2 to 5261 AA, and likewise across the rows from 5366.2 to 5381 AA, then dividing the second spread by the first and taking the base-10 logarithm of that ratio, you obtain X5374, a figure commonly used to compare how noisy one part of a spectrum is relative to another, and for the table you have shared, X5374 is -0.1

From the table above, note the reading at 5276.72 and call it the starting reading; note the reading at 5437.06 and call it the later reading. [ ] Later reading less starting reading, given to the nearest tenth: 0.9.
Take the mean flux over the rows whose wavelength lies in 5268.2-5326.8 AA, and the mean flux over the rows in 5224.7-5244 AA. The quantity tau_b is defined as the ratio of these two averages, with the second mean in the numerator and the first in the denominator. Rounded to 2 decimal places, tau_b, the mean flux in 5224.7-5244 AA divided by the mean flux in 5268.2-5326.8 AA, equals 0.99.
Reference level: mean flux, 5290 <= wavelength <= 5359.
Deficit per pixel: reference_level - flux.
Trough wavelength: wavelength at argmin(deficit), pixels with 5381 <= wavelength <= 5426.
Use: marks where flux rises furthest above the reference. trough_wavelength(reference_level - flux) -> 5387.22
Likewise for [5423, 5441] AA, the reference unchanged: 5439.57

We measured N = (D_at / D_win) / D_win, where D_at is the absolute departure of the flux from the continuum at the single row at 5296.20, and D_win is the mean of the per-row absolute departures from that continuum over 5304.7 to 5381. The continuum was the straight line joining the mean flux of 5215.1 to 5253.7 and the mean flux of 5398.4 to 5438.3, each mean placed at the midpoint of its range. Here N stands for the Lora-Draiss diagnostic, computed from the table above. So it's 0.95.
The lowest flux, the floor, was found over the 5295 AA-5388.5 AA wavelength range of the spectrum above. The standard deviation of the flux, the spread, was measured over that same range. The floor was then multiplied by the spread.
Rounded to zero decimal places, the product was 28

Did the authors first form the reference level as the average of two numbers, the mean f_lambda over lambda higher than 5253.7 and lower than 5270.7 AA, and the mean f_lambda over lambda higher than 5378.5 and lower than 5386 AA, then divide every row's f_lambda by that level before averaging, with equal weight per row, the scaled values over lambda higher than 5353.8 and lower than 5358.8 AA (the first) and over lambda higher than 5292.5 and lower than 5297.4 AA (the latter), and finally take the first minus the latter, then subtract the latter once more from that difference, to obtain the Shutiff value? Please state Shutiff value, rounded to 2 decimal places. -1.11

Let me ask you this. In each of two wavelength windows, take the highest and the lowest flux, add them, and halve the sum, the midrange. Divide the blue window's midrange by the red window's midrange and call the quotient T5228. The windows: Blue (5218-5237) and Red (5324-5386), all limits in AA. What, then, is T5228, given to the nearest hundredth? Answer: 0.98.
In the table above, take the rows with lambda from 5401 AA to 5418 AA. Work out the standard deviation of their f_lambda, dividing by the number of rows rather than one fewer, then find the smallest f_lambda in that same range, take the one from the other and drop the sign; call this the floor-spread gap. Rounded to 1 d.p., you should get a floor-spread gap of 29.8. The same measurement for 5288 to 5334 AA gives 28.9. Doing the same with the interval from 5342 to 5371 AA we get 31.3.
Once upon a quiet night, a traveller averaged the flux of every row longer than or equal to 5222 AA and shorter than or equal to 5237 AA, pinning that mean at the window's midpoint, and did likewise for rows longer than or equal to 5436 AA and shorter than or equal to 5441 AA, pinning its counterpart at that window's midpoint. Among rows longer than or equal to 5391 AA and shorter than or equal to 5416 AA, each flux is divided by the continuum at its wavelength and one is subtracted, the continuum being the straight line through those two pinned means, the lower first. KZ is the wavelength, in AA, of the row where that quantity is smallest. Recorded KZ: 5399.63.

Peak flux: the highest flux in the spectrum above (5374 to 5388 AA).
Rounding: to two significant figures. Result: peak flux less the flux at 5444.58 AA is 0.37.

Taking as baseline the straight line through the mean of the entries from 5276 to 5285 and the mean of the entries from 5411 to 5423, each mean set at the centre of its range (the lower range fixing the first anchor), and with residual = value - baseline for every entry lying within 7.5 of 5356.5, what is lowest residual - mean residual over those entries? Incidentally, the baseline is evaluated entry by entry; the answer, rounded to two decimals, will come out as -0.61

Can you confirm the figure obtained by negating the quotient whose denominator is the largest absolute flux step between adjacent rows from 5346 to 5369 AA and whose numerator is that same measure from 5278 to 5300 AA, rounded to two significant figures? -2.4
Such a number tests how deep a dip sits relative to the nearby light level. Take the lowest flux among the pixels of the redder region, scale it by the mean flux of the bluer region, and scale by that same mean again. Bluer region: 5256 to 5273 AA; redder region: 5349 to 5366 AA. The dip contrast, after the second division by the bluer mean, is 0.0345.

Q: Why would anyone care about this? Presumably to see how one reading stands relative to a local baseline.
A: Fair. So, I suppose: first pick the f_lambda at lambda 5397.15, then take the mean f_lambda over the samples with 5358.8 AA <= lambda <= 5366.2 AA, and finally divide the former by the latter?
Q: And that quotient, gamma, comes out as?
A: 0.95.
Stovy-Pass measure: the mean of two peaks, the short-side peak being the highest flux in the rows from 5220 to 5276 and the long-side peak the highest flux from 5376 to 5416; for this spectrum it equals 33.3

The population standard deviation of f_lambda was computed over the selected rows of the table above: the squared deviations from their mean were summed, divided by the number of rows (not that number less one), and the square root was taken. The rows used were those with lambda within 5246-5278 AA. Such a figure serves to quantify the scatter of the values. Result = 1.53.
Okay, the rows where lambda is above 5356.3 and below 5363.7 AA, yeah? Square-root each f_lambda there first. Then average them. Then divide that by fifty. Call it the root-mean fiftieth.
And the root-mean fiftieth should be 0.114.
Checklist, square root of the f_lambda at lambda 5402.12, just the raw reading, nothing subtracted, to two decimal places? 5.56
